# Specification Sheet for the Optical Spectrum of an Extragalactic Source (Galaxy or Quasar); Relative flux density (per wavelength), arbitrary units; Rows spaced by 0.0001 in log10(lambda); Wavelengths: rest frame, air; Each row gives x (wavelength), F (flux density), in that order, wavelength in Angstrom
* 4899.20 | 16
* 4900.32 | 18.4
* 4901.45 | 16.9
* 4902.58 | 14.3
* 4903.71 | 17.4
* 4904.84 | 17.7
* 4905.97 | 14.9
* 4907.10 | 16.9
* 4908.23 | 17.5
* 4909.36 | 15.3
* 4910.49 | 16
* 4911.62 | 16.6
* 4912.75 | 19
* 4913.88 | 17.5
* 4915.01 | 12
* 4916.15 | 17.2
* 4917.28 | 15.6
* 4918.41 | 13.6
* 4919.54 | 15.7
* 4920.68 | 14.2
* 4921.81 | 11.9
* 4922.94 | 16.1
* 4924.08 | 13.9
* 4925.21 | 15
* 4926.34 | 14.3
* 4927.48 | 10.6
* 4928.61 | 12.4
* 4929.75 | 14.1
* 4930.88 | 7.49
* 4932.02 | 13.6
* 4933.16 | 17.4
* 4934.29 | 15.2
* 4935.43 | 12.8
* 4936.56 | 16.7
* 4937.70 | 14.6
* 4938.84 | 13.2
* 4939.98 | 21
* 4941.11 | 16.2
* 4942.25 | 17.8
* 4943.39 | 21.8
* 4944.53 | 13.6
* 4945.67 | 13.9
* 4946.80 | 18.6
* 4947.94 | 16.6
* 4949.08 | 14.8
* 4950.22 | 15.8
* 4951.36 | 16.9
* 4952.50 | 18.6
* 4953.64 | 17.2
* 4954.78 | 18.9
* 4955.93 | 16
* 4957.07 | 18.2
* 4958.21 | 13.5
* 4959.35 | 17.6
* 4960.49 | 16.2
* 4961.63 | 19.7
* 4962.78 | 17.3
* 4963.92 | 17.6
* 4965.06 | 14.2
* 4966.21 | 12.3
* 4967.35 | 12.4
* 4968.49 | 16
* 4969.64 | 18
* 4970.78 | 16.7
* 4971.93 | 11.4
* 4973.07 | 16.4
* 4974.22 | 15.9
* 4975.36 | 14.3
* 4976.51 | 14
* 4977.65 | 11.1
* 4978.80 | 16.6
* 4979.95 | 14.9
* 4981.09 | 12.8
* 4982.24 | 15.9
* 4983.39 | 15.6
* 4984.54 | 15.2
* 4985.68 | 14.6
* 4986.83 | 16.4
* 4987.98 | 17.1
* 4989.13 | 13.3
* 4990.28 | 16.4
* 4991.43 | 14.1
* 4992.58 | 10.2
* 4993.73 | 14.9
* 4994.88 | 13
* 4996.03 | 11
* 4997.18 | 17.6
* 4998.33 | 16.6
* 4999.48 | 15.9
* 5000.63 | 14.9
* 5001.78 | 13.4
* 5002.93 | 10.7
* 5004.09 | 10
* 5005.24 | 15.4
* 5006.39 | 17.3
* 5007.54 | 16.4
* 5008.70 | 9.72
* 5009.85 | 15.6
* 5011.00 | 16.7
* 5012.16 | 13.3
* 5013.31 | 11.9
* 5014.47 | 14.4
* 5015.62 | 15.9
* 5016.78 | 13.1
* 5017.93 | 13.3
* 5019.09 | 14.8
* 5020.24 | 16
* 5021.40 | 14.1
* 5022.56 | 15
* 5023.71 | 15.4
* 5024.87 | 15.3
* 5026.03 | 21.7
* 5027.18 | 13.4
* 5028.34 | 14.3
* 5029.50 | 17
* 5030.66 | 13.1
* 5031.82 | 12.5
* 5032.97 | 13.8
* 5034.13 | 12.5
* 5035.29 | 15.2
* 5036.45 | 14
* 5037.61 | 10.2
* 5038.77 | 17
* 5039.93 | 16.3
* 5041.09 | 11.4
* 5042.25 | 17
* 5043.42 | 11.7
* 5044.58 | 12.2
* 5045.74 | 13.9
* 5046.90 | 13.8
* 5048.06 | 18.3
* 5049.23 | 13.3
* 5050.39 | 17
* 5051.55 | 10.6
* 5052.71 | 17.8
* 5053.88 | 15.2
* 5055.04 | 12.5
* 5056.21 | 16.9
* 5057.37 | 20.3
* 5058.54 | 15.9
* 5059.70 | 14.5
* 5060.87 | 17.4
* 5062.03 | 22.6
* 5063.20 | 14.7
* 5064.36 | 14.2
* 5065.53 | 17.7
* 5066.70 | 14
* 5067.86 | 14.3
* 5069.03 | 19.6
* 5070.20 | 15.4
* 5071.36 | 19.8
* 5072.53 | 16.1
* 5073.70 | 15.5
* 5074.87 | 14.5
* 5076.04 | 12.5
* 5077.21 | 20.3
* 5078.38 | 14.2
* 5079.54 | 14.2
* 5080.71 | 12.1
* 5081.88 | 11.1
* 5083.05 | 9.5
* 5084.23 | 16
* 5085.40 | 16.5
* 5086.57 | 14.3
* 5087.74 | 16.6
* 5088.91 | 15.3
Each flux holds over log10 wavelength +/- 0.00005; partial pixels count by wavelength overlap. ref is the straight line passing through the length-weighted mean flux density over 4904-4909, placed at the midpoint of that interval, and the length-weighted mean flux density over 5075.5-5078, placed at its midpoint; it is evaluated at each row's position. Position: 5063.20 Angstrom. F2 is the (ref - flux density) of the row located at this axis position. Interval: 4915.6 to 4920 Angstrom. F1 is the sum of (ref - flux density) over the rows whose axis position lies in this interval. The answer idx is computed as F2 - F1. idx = -3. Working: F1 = 5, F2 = 1.6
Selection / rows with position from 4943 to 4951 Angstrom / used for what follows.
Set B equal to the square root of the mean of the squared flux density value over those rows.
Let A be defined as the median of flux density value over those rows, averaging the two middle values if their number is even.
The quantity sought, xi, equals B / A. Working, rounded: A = 15.8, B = 17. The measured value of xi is 1.05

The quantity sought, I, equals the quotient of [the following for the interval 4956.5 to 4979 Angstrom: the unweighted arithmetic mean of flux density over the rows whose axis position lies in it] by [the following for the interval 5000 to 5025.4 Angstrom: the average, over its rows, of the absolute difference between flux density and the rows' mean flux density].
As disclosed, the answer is 9.3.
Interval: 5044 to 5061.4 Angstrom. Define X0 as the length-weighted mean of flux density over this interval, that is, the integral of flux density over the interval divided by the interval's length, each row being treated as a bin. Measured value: 15.3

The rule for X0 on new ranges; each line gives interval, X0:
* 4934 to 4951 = 16.2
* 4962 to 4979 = 15.0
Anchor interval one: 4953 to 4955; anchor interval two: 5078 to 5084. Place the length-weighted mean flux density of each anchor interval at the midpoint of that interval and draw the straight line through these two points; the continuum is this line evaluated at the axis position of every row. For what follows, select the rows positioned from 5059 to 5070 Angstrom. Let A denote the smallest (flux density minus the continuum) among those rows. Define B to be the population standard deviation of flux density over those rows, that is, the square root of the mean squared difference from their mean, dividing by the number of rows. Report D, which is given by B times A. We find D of 3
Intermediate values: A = 1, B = 2.8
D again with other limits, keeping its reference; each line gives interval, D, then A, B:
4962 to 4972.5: -14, -6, 2.4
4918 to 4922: -10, -7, 1.4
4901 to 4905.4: -8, -6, 1.3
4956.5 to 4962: -9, -4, 2.1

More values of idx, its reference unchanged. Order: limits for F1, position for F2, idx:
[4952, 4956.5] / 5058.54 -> 5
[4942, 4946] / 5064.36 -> 3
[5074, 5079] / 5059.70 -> -2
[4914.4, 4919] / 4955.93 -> -8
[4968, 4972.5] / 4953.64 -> -5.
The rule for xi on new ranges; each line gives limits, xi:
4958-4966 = 0.97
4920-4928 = 0.97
